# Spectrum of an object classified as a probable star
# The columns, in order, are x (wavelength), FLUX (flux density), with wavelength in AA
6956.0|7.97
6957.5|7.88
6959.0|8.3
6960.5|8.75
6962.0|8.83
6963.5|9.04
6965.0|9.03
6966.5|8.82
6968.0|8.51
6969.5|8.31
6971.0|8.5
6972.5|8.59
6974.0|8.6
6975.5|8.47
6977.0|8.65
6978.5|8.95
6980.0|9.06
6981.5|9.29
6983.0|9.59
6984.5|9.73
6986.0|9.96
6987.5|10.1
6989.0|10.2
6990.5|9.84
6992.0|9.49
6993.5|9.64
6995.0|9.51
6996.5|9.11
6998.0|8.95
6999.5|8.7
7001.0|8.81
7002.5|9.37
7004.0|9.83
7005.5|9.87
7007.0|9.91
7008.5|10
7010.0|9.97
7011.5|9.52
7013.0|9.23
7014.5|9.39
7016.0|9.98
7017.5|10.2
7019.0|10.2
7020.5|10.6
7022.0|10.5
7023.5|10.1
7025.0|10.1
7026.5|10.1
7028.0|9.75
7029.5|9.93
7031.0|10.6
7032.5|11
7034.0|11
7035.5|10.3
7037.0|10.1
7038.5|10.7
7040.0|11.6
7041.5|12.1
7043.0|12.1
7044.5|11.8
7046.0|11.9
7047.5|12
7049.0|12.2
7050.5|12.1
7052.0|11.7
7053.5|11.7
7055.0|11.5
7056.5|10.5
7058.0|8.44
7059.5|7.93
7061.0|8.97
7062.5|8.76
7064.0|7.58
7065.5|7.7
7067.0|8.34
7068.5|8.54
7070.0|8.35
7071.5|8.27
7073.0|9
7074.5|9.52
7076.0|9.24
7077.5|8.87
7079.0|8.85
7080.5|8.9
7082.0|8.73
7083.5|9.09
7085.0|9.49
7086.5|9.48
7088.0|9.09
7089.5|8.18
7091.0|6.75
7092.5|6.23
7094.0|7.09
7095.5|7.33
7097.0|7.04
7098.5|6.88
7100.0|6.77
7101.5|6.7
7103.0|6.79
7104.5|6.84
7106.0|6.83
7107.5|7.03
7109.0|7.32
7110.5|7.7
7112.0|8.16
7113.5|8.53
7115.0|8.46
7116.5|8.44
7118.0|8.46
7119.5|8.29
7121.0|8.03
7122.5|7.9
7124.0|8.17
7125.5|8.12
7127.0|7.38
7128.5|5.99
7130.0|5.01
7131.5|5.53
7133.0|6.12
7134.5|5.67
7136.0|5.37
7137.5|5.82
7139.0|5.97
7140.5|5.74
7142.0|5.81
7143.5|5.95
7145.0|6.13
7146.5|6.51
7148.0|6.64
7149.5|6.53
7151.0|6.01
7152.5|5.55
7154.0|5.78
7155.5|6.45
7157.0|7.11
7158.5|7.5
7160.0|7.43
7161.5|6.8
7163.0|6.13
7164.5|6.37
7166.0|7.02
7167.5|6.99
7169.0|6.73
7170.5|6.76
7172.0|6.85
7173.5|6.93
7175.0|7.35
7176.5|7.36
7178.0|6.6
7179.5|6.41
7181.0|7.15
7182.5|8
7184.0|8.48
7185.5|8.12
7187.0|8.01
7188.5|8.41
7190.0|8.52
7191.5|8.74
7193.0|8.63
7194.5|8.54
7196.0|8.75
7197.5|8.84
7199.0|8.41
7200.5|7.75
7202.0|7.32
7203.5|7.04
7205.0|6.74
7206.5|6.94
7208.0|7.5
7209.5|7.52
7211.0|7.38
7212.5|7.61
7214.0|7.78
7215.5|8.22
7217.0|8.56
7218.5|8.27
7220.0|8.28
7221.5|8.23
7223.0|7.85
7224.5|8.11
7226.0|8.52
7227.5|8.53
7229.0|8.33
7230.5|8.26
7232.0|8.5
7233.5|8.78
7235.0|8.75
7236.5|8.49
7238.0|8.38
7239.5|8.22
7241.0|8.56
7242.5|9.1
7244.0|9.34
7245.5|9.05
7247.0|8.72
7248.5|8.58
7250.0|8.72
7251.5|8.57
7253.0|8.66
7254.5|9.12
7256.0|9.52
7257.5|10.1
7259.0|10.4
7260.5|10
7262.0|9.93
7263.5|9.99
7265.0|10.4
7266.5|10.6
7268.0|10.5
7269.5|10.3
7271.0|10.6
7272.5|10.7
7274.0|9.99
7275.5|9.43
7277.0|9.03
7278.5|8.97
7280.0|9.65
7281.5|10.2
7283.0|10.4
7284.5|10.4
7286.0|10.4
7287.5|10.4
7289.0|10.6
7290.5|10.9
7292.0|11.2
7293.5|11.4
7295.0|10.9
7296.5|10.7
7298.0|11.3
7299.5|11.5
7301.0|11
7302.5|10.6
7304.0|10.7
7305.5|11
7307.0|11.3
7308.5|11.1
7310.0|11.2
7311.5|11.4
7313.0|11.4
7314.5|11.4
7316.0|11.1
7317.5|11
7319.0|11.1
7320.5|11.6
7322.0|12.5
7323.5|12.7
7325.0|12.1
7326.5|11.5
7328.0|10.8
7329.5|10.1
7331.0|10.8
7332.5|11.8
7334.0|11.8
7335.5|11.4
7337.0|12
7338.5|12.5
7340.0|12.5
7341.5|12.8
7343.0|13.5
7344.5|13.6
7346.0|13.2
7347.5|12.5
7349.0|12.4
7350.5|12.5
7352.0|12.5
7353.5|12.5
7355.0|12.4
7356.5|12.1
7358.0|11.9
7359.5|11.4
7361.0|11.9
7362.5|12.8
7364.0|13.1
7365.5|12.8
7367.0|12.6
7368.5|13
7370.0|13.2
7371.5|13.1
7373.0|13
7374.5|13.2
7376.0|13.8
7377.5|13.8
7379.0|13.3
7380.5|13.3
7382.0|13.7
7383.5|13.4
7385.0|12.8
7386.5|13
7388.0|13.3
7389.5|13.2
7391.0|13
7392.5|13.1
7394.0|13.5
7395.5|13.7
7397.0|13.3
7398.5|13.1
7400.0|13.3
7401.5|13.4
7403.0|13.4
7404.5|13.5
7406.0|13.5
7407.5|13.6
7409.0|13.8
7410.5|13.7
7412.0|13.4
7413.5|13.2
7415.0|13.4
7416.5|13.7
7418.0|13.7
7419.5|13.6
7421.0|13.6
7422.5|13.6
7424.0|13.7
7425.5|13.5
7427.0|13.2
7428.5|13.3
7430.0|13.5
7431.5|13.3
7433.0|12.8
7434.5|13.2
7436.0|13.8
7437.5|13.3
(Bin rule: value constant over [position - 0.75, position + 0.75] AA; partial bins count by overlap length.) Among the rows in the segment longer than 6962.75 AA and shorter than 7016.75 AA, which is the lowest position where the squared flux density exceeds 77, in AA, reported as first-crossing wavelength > 6963.5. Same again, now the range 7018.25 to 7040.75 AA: 7019.0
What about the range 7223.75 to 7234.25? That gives 7233.5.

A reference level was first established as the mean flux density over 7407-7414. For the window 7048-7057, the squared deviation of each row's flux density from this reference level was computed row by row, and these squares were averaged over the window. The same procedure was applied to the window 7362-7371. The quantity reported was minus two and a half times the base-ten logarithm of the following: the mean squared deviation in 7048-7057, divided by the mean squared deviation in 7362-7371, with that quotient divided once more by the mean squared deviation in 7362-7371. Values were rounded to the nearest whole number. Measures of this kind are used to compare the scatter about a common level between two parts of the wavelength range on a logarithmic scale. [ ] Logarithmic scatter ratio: -3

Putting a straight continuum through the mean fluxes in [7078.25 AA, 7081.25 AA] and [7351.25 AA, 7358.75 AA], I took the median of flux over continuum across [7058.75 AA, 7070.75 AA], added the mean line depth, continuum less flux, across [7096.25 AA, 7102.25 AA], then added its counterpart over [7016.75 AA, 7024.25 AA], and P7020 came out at 1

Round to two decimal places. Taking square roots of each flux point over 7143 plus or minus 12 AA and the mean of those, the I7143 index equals 2.44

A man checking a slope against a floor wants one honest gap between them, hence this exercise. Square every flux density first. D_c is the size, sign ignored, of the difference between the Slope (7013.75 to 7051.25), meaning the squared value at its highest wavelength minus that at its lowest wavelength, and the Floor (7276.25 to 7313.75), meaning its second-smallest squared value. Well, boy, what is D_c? 23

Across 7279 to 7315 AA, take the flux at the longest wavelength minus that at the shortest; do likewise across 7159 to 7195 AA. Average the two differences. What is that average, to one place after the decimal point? 1.4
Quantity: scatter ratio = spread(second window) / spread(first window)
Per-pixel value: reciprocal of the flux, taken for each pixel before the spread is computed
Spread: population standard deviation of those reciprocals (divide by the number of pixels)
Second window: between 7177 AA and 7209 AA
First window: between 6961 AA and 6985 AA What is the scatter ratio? 2.7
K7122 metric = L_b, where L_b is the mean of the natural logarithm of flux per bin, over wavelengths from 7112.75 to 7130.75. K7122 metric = 2.03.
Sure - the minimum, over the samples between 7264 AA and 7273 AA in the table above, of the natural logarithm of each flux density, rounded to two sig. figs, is 2.3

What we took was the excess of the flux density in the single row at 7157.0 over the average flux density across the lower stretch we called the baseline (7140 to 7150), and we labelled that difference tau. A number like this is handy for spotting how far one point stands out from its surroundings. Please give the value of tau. 0.9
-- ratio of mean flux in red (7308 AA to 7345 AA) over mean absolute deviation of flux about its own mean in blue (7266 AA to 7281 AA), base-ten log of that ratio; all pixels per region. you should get 1.32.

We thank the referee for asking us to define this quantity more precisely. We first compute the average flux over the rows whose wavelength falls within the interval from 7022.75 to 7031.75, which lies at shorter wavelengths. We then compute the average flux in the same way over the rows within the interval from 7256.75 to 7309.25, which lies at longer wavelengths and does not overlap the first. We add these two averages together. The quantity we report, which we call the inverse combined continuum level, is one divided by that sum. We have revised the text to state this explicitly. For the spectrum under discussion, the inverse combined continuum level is 0.0486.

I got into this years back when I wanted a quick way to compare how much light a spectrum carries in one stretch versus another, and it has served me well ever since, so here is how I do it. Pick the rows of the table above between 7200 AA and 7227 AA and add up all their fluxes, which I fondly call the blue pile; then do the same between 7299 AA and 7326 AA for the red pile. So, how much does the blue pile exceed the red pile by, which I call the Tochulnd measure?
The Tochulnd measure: -65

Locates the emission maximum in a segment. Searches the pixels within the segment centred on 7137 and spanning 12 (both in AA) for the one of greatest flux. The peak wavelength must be 7133.0 AA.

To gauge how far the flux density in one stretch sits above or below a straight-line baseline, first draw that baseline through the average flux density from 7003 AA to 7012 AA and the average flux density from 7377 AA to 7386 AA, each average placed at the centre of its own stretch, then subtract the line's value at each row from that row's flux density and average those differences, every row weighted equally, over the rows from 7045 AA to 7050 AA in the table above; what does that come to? 1.8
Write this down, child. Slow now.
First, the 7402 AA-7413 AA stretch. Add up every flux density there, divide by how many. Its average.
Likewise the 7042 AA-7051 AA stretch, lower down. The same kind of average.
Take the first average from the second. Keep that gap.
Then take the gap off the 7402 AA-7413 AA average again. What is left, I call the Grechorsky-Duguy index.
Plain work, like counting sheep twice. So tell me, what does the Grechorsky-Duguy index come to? 15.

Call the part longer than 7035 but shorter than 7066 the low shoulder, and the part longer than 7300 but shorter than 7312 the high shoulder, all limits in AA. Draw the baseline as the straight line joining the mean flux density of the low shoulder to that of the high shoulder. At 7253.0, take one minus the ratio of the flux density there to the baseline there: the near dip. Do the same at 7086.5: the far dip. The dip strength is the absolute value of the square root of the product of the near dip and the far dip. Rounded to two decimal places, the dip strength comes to 0.15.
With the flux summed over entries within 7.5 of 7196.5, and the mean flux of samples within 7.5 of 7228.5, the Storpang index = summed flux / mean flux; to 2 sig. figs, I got 9.8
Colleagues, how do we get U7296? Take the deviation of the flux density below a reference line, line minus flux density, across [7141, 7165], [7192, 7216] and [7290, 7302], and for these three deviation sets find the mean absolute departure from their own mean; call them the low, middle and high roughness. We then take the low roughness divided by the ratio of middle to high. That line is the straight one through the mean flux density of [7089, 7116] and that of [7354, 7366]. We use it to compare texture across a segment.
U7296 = 0.16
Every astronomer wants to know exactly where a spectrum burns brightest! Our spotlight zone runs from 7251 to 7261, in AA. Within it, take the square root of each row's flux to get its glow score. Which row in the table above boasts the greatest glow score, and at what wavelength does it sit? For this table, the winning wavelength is 7259.0 AA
